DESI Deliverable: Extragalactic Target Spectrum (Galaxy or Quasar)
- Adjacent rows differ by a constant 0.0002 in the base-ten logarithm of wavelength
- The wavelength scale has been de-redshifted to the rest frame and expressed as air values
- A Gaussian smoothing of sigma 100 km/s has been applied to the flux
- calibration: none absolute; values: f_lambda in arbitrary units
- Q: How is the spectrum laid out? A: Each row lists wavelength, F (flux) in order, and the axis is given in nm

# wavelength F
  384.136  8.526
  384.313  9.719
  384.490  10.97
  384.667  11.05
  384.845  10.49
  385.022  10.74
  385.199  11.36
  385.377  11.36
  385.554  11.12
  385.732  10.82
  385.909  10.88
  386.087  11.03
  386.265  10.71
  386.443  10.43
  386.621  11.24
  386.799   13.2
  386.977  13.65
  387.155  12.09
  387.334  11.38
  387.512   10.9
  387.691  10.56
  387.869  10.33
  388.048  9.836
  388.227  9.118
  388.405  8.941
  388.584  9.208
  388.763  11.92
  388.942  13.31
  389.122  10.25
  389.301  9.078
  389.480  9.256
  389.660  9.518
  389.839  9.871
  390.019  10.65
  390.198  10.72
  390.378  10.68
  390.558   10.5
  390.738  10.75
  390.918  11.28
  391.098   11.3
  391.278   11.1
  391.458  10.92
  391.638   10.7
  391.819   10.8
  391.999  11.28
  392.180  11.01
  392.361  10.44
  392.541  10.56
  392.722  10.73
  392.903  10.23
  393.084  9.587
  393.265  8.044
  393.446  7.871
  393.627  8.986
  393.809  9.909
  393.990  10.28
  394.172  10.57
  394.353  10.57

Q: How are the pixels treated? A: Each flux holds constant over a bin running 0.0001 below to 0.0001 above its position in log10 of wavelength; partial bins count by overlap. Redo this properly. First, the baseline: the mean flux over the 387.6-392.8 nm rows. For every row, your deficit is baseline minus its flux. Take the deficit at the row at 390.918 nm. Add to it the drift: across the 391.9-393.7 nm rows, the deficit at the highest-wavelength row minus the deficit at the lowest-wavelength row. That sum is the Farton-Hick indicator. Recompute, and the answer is 1.5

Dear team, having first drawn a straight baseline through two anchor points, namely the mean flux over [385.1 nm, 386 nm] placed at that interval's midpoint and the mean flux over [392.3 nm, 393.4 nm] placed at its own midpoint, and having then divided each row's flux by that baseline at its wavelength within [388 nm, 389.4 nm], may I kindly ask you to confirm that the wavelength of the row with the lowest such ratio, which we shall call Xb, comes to 388.405 nm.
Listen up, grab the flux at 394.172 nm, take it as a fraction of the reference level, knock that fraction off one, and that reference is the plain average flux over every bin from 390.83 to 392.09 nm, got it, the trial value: 0.044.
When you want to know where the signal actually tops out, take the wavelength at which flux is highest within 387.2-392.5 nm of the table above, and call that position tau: 388.942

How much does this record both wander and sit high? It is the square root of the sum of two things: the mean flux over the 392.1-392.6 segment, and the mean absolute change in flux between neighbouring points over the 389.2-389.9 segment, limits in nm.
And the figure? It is 3.31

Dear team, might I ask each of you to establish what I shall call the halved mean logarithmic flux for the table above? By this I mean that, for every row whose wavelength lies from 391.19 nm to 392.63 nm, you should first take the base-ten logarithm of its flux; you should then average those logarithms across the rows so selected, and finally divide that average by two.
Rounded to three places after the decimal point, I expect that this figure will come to 0.518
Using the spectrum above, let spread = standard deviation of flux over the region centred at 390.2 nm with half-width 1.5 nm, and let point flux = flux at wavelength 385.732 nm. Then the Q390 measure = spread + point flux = 11.8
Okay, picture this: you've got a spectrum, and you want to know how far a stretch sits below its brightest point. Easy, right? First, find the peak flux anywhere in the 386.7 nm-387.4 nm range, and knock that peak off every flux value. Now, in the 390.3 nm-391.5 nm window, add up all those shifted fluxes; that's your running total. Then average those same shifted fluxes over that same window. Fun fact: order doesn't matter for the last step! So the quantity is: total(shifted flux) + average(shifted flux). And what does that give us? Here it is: -22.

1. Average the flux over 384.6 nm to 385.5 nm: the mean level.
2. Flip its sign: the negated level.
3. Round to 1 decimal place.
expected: -11.0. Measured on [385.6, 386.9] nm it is -11.2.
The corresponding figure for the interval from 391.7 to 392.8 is -10.8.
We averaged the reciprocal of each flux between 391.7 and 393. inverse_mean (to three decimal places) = 0.093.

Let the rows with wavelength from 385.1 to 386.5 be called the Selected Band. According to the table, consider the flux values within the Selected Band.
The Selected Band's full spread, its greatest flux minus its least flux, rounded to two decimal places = 0.93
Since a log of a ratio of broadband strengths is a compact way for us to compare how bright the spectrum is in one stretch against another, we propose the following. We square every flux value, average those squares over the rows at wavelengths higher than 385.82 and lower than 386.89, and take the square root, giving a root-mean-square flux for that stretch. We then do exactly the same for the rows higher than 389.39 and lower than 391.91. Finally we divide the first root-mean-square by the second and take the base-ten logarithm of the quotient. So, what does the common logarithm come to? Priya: 0.028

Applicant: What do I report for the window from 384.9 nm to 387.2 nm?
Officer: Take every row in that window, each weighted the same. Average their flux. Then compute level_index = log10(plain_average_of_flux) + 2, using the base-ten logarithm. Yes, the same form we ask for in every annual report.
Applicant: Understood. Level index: 3.06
